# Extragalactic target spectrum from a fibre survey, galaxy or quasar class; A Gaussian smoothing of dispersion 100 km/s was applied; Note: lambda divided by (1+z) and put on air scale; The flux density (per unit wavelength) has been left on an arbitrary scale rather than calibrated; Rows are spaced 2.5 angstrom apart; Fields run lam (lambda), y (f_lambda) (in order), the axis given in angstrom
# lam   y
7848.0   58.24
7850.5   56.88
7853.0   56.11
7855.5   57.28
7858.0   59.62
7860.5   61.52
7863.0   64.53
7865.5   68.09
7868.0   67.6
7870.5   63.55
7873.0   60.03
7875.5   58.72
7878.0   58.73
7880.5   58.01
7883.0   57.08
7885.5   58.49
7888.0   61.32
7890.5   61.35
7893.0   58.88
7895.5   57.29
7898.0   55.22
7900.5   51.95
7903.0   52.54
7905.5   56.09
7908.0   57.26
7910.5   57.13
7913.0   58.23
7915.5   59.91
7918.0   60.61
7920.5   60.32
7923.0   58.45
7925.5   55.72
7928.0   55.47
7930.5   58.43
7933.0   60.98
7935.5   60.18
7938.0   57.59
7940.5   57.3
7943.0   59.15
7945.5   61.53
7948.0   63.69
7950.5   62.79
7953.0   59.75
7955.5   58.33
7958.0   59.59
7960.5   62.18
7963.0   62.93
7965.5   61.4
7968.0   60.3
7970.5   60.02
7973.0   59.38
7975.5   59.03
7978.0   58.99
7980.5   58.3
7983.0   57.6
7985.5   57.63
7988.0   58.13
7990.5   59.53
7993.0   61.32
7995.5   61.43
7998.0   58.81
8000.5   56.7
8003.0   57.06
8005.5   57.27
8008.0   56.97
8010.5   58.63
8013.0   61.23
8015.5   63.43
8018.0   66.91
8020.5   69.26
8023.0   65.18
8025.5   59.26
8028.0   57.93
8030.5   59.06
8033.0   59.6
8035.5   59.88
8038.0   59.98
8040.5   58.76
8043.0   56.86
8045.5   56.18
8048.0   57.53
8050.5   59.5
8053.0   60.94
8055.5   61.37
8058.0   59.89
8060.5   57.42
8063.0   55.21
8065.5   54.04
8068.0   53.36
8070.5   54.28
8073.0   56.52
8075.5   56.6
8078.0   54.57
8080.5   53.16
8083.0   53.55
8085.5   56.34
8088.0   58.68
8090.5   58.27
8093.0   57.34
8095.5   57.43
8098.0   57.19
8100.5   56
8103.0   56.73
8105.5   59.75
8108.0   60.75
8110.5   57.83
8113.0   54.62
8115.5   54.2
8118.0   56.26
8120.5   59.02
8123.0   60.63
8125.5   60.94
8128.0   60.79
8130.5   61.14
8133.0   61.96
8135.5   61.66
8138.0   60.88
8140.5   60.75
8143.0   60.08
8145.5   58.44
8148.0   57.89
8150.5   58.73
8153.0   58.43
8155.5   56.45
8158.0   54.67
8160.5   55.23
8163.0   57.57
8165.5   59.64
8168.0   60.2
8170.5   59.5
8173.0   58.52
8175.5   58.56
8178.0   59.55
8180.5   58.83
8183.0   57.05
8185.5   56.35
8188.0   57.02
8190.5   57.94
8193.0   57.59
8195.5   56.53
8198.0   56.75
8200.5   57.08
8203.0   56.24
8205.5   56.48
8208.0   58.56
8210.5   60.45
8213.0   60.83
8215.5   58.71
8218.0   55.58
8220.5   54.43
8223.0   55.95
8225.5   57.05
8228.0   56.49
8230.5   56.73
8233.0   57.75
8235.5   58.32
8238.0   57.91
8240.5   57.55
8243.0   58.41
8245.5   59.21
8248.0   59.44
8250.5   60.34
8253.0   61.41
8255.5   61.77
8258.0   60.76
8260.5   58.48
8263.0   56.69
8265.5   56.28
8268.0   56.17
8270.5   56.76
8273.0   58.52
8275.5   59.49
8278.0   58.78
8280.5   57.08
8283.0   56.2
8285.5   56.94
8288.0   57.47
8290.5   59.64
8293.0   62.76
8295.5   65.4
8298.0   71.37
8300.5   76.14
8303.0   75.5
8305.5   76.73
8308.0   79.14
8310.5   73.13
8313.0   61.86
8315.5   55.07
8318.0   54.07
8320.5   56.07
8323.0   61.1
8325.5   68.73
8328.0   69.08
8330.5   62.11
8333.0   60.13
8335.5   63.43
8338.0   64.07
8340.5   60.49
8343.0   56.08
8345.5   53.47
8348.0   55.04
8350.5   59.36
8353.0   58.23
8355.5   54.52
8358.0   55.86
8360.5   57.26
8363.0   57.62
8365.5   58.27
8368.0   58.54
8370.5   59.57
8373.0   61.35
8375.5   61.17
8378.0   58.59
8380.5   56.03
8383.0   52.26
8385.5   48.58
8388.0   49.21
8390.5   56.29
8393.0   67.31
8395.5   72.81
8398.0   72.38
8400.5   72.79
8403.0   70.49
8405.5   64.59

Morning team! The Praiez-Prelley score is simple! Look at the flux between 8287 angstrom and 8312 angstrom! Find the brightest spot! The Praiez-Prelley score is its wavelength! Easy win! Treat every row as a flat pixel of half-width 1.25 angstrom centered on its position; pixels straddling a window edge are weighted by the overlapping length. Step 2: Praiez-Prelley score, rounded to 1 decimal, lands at 8308.0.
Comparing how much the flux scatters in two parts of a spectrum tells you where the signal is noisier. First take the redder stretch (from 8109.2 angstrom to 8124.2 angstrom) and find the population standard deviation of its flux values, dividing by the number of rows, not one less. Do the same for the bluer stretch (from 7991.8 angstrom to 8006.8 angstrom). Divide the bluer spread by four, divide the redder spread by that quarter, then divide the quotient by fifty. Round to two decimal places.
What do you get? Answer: 0.09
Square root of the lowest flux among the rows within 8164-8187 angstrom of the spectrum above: 7.51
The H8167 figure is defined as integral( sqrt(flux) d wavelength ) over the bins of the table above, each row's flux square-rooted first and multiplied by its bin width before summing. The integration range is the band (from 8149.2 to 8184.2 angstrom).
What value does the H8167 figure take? 267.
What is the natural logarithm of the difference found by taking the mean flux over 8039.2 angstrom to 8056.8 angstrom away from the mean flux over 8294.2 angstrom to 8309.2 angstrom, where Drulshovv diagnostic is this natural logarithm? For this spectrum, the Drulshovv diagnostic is 2.7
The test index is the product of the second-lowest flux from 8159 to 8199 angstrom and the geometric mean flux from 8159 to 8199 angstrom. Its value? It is 3263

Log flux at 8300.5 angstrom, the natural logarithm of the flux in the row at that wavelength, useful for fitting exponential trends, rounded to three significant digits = 4.33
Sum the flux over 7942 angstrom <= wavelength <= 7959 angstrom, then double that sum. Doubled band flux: 850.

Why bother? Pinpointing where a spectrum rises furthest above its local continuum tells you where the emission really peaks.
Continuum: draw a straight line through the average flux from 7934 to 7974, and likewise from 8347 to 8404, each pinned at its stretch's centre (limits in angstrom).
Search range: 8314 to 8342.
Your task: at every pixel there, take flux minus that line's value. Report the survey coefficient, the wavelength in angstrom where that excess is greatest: 8328.0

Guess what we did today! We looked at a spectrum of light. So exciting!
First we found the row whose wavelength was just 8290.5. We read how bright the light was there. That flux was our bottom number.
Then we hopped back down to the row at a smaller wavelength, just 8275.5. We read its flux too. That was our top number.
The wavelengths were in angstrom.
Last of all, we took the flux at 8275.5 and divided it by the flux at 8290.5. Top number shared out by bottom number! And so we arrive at 1.00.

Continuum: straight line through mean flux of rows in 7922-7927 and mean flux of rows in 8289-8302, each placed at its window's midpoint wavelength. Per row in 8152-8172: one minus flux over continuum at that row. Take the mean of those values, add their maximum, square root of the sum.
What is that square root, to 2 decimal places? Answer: 0.48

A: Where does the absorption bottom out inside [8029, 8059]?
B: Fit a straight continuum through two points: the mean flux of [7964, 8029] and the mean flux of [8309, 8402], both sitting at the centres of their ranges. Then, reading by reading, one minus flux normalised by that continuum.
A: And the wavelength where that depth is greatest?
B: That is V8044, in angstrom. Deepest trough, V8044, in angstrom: 8045.5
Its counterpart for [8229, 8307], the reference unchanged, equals 8268.0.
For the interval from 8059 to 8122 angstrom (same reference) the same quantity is 8080.5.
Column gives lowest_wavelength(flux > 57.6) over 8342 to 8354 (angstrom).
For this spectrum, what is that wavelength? 8350.5 angstrom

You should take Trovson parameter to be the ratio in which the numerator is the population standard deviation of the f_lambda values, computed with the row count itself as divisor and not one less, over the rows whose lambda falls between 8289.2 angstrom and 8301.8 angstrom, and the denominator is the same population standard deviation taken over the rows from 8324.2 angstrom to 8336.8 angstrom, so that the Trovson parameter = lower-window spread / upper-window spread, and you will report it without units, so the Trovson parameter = 1.7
